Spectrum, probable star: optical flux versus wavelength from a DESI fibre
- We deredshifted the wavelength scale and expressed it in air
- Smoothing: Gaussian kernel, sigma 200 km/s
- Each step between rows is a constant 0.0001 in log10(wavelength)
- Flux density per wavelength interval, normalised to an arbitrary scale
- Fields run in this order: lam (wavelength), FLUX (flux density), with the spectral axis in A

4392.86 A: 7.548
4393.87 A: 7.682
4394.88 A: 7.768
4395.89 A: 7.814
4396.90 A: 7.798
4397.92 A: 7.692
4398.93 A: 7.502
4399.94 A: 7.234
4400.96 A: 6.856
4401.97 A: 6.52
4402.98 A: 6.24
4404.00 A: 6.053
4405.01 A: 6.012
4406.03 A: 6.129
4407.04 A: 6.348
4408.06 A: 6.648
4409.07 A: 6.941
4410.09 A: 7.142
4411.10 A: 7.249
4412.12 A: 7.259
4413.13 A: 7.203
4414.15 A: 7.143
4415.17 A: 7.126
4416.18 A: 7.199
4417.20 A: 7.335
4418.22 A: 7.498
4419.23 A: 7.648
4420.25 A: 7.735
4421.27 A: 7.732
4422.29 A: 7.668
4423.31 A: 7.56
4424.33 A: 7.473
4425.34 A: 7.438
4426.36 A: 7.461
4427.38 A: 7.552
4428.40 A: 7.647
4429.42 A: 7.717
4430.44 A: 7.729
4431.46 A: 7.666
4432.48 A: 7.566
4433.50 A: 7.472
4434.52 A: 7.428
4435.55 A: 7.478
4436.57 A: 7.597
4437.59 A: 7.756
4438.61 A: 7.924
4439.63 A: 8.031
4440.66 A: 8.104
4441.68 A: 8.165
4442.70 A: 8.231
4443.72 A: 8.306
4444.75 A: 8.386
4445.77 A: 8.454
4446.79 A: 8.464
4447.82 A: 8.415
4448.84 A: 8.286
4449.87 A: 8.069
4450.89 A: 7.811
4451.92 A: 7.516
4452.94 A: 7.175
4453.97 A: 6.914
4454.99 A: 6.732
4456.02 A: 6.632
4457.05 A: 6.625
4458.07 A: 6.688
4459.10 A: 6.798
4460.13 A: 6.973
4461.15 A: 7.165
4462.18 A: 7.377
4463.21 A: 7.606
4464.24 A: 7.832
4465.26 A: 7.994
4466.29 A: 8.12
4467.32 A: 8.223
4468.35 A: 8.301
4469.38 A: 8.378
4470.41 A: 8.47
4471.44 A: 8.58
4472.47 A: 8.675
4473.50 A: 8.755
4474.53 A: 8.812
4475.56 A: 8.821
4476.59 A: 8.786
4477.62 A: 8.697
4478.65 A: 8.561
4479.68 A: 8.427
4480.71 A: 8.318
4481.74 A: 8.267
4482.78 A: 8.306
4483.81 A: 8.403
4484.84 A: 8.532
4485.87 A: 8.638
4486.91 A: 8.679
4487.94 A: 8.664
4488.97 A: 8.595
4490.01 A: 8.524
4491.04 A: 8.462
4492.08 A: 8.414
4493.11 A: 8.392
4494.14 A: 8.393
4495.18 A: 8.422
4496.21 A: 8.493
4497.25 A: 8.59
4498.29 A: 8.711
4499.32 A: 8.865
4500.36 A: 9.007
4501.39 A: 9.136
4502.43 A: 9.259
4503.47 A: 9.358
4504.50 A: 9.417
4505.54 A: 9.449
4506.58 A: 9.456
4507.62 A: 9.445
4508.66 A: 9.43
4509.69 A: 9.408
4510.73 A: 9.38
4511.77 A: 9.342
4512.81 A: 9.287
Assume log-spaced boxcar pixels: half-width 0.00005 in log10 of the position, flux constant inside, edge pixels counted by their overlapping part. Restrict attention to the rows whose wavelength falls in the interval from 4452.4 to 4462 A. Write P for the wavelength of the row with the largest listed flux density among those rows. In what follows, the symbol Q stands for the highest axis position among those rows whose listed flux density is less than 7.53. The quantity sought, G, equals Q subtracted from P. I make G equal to -8.2 A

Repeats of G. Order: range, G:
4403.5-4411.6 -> 0.0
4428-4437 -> -5.1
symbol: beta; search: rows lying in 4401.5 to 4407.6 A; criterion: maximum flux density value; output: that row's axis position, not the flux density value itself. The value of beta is 4401.97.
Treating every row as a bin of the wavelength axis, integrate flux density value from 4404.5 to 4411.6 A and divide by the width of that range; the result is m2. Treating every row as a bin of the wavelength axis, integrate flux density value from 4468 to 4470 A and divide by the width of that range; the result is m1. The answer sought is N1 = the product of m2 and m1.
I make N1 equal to 55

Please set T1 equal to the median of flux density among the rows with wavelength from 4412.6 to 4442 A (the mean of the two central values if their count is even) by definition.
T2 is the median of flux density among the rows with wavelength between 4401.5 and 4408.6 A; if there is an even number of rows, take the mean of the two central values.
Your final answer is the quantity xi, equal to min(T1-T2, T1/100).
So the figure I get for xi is 0.08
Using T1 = 7.6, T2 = 6.2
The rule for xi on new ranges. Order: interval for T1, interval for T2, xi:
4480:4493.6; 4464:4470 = 0.08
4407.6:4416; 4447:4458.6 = -0.03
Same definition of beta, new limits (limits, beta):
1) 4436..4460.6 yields 4446.79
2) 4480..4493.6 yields 4486.91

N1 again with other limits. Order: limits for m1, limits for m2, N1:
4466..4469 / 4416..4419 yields 61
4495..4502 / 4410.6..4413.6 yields 64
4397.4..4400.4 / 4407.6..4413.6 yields 53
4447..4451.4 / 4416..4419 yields 60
